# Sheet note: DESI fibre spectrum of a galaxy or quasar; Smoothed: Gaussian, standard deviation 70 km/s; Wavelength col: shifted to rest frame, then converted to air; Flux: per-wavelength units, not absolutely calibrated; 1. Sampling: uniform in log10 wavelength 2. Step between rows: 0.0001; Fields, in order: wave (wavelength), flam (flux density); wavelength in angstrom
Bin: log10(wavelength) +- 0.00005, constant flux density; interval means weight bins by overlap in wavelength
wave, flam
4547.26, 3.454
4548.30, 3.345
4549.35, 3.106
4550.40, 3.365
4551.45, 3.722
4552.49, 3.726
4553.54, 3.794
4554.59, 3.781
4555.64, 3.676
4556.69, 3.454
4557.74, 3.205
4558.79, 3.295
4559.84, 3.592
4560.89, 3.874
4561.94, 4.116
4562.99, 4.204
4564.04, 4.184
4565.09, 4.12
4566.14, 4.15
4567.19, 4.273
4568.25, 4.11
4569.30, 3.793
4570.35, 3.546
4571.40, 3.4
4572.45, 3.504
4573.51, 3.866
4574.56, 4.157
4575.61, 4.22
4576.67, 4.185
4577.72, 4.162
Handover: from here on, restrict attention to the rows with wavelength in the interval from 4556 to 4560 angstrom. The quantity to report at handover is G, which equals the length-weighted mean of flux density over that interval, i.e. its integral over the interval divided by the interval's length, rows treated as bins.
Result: 3.4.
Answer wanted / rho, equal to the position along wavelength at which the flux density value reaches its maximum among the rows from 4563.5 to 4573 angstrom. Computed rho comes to 4567.19 angstrom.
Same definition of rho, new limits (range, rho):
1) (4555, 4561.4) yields 4560.89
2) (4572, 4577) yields 4575.61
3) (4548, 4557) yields 4553.54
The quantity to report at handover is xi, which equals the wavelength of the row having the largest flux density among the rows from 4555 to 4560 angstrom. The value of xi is 4555.64 angstrom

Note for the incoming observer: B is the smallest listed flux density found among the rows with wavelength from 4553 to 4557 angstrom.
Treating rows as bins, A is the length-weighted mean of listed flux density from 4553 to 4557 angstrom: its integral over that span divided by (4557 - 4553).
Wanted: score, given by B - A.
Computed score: -0.23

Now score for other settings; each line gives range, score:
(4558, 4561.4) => -0.26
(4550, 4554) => -0.30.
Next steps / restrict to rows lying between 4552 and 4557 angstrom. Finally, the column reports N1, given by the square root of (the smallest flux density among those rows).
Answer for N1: 1.86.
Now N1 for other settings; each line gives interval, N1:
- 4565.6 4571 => 1.88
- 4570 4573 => 1.84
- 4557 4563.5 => 1.79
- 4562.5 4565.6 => 2.03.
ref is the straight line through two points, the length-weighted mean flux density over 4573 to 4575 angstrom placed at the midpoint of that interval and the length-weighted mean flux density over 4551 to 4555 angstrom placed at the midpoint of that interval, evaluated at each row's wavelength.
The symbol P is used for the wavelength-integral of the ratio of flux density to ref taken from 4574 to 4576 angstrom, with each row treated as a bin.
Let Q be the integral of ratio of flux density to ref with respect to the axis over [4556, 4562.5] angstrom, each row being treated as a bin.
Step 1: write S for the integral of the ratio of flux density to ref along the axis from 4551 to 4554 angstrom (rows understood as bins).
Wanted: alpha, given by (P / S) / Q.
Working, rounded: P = 2.1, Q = 6.1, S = 3.0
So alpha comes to 0.11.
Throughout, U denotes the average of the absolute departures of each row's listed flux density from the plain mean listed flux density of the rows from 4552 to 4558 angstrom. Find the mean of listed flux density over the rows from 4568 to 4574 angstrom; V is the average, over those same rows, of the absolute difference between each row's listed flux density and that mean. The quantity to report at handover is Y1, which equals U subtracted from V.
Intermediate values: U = 0.18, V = 0.22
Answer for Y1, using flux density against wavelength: 0.04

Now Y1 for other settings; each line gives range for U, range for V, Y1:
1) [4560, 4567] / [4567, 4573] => 0.21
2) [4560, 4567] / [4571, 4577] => 0.22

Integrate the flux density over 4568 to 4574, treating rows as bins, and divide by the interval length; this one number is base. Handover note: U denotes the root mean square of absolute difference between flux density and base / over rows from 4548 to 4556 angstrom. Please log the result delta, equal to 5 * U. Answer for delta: 1.3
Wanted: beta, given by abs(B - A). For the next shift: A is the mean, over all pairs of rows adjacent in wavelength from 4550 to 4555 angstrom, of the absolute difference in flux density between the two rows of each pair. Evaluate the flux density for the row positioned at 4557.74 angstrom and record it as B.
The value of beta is 3.09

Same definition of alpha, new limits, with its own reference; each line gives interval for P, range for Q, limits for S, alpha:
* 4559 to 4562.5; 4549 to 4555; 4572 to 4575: 0.21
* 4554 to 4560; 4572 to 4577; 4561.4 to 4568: 0.16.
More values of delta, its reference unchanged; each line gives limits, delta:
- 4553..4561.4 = 1.3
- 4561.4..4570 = 2.3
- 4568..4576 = 1.6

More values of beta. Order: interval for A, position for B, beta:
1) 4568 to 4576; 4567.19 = 4.05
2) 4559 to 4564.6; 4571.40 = 3.24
